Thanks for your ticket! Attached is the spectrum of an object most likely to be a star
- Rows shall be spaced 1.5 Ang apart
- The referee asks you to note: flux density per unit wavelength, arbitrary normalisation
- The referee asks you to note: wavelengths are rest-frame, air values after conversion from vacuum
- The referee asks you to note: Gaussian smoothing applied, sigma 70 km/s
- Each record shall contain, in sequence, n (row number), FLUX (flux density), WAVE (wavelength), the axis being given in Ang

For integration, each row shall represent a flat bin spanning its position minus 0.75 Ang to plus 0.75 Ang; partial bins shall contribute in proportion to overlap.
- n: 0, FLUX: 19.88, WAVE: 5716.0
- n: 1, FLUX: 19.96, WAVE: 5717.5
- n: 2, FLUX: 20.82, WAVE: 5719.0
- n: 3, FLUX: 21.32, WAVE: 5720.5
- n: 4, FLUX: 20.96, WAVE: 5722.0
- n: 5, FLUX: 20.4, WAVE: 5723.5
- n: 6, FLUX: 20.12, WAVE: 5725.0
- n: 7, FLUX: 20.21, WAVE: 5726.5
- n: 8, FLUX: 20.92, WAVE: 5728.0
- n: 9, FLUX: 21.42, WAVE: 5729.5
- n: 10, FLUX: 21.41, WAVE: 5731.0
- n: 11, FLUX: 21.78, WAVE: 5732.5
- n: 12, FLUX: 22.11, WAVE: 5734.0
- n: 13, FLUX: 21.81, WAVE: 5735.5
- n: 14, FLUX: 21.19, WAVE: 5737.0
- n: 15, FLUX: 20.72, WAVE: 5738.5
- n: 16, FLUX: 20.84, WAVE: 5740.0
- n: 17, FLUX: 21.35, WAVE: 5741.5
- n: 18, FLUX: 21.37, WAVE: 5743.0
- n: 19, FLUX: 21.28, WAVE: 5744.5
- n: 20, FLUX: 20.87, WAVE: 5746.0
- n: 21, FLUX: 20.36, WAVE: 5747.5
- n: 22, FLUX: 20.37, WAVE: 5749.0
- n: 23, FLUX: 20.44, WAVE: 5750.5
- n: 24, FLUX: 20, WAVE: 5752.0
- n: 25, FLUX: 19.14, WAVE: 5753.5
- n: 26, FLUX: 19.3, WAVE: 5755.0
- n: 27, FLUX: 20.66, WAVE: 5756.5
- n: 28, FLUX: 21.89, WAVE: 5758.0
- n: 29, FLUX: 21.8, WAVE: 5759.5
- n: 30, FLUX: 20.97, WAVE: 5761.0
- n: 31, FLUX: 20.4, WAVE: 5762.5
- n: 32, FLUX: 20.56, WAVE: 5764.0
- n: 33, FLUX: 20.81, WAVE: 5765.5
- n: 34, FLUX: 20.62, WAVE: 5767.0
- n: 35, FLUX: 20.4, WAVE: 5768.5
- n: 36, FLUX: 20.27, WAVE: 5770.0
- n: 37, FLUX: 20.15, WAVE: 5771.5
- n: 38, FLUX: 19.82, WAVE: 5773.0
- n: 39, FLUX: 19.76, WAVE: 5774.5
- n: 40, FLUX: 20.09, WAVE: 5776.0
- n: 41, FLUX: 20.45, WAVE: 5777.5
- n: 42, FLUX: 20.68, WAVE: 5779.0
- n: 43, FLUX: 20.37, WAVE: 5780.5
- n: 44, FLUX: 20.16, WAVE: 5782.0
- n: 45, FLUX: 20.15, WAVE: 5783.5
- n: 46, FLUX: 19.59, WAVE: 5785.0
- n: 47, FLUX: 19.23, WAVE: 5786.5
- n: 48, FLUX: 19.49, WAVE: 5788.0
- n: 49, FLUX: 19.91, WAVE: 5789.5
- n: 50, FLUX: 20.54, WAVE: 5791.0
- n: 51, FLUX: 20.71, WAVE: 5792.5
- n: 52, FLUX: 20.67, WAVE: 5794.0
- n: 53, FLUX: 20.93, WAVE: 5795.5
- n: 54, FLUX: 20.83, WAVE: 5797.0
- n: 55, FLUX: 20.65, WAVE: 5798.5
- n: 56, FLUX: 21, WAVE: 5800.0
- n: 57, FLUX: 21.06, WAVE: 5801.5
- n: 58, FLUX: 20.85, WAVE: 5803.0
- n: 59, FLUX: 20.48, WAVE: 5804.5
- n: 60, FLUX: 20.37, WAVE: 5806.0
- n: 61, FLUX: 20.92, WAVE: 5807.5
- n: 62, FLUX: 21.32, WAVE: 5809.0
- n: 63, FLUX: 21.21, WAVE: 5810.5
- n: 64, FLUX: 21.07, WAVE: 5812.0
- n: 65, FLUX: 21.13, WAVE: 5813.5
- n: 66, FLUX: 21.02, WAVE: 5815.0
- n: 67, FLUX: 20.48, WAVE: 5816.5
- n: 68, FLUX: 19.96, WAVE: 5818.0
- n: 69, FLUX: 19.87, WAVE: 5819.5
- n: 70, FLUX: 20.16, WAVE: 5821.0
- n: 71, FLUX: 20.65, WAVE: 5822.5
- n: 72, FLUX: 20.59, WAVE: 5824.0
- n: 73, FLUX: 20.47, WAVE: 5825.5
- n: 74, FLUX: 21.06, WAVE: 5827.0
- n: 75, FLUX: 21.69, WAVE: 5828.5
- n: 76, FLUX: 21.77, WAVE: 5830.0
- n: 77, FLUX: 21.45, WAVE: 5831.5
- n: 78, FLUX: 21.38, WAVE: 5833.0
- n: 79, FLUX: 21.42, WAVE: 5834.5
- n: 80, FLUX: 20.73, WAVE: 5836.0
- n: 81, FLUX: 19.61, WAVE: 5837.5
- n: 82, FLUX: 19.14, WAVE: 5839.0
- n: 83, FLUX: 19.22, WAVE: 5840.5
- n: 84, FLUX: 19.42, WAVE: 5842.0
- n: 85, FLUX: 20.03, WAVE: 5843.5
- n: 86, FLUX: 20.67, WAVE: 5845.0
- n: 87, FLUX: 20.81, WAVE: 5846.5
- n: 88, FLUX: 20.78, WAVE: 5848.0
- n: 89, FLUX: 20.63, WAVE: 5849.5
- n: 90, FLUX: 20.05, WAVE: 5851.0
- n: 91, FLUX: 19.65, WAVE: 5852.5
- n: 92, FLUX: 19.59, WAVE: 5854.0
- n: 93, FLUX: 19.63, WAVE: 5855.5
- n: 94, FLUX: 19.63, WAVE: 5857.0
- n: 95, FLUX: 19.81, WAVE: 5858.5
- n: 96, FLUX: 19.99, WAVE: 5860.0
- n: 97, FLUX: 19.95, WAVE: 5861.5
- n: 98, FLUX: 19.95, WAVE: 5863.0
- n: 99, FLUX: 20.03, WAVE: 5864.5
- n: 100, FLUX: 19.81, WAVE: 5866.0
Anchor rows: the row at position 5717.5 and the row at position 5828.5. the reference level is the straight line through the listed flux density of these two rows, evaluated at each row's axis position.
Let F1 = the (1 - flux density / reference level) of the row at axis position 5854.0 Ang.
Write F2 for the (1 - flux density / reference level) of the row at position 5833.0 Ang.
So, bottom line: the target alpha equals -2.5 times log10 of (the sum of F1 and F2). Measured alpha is 2.21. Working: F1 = 0.11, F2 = 0.017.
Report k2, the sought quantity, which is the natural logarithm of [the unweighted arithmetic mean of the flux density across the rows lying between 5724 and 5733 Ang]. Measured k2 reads 3.04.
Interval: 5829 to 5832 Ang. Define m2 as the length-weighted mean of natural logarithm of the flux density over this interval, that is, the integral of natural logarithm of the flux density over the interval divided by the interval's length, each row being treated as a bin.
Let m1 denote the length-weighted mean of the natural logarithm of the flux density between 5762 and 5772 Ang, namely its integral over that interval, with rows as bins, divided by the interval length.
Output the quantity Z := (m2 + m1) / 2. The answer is 3.046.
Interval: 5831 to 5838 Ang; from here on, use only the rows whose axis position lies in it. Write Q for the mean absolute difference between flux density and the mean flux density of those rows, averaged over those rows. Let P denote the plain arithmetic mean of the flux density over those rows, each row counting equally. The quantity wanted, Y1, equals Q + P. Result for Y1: 21.5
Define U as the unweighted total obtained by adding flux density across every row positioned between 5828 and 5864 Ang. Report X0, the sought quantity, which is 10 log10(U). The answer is 26.88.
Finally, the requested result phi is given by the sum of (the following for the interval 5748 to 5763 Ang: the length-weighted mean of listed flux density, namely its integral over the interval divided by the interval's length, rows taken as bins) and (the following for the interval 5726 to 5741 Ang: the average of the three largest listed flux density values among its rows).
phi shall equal 42.4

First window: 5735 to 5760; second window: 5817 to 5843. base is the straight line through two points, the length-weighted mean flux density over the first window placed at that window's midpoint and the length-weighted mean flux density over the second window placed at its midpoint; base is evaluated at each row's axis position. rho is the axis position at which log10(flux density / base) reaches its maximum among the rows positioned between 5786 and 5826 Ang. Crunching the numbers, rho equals 5809.0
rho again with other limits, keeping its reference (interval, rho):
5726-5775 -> 5734.0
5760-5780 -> 5761.0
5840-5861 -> 5846.5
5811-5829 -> 5828.5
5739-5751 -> 5743.0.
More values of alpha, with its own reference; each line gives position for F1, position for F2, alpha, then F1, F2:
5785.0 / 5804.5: 2.43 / 0.07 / 0.039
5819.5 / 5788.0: 2.04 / 0.08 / 0.074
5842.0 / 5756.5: 2.41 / 0.11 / -0.004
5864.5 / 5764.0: 2.44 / 0.10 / 0.006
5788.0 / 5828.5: 2.82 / 0.07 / 0.000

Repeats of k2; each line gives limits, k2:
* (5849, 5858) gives 2.99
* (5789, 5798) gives 3.03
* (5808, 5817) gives 3.05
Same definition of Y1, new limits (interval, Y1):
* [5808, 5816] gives 21.2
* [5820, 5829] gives 21.2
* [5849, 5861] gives 20.1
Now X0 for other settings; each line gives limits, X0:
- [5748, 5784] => 26.90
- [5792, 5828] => 26.97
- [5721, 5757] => 26.98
